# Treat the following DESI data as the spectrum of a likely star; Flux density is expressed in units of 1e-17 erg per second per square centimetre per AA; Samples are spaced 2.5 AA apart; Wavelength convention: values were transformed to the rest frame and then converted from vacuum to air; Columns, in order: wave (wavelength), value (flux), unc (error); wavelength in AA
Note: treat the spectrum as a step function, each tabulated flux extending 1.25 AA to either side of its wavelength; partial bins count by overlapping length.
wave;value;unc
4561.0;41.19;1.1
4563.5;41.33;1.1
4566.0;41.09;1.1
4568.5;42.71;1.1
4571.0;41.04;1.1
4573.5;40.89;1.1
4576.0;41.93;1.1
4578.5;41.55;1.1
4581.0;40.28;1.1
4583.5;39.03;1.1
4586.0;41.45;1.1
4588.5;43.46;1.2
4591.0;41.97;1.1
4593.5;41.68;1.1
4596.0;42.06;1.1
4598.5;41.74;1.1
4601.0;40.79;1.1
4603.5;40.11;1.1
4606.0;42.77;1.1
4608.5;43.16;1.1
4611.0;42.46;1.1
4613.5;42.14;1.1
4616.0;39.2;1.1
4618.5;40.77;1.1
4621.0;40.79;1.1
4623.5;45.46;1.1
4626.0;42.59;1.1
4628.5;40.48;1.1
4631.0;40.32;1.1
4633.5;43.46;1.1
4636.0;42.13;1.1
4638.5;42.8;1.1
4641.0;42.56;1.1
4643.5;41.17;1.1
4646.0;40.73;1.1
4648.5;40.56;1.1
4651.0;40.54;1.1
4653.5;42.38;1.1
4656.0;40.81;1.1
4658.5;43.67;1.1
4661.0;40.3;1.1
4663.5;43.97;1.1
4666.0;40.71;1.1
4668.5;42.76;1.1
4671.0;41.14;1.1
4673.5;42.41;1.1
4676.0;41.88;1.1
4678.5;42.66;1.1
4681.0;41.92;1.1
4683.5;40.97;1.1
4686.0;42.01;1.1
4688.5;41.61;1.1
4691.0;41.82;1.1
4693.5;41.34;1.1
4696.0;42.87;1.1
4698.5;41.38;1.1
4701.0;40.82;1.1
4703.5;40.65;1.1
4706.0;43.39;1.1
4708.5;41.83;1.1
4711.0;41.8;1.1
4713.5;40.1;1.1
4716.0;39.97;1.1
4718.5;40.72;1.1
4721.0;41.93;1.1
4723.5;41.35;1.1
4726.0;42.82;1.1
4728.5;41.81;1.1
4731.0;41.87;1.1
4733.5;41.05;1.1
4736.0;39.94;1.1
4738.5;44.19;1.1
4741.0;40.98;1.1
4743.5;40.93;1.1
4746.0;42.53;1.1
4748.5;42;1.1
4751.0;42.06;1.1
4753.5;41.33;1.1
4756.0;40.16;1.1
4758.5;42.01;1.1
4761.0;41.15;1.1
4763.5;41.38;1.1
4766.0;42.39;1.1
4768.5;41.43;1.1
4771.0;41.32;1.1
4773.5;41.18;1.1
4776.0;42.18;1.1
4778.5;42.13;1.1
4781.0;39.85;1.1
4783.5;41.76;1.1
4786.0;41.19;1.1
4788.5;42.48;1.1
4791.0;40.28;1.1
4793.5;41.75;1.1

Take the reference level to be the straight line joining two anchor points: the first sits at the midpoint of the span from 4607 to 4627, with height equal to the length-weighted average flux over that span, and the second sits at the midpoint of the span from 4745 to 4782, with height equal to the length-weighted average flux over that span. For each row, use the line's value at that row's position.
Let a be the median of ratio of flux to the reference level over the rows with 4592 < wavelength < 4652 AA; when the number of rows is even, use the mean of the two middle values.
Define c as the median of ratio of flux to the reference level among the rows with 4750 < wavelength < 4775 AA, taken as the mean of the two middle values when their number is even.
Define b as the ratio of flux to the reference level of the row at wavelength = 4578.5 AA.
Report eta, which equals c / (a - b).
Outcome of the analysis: 189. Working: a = 0.990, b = 0.98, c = 0.996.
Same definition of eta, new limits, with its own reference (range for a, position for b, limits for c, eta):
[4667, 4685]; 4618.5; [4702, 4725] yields 30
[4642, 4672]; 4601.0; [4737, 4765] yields 113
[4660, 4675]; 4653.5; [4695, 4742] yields -77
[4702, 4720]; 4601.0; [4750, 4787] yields 122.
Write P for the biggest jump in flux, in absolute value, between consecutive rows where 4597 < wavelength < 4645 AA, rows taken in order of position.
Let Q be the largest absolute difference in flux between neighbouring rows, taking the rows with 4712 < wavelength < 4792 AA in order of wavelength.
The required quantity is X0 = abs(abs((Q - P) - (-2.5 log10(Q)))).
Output 1.2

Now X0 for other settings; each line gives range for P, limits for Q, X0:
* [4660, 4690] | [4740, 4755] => 1.6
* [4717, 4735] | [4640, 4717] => 3.6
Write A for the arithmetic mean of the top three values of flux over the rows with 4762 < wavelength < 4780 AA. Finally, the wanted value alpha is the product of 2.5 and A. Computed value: 106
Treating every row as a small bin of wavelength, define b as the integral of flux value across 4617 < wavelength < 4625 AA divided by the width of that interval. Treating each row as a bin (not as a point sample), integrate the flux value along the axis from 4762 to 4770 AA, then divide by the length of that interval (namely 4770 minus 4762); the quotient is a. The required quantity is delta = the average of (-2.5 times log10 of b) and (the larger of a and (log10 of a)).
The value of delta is 18.82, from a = 41.7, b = 42.2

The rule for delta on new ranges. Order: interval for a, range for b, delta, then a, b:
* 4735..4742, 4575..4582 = 18.88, 41.8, 41.3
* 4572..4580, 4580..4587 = 18.70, 41.4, 40.2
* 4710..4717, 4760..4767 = 18.28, 40.6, 41.6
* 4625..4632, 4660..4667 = 18.53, 41.1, 41.7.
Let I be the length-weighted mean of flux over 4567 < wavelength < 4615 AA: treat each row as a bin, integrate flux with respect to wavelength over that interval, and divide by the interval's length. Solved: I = 41.63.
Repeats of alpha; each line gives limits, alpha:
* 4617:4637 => 110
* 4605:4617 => 107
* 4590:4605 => 105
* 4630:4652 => 107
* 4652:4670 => 109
